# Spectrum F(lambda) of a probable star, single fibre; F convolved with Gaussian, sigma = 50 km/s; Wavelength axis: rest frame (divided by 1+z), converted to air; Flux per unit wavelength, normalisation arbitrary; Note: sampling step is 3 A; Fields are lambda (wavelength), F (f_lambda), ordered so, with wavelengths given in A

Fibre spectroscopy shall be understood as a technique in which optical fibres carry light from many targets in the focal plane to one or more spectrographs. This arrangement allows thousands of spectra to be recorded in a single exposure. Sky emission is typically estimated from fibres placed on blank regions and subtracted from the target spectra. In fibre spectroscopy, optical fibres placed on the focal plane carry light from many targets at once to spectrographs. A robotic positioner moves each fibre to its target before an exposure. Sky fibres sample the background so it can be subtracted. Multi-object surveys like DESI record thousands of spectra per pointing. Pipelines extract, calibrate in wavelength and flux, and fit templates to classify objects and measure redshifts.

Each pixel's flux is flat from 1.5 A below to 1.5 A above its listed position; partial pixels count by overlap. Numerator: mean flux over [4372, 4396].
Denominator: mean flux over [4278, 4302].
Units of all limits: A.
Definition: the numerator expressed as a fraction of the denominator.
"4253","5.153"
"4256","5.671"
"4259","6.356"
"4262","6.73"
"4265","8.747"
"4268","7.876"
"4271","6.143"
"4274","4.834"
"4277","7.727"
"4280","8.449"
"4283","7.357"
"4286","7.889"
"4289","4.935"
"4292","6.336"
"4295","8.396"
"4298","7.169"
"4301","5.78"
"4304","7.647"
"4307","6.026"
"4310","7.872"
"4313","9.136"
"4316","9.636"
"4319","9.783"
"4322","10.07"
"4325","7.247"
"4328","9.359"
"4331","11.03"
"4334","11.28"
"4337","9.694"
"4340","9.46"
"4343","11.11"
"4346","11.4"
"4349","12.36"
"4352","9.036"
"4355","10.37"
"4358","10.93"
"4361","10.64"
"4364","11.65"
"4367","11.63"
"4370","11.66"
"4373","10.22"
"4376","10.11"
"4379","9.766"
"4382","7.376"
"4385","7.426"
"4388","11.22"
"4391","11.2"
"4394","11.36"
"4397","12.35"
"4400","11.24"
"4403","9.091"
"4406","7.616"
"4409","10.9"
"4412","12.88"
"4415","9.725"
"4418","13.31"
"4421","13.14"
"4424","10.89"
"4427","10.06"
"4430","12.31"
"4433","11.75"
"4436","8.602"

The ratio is 1.40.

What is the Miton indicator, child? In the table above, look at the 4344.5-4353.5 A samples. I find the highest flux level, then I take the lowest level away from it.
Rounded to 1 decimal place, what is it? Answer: 3.3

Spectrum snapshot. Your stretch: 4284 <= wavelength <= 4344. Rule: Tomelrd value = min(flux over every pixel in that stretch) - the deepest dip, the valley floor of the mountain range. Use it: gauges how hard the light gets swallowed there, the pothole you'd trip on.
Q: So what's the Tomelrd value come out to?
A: 4.935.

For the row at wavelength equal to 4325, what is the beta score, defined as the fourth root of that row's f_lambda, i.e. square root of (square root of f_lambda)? 1.64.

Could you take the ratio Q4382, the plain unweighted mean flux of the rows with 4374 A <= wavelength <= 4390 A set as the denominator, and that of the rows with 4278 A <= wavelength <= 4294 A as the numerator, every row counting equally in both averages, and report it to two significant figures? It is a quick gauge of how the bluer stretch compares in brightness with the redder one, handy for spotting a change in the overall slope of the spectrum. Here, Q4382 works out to 0.76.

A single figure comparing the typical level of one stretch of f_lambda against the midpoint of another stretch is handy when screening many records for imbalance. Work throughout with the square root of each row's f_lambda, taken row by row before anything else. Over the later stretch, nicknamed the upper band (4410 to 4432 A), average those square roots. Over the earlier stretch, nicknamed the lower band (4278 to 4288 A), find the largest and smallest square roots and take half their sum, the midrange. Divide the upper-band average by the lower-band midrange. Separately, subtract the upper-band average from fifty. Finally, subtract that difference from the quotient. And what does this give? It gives -45.36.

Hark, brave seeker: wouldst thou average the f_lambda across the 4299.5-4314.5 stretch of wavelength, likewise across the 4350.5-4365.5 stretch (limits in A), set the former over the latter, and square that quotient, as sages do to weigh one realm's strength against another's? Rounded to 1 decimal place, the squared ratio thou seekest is 0.5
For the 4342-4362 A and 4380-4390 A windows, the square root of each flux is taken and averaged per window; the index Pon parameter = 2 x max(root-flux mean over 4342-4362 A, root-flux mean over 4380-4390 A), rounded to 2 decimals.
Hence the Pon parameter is 6.58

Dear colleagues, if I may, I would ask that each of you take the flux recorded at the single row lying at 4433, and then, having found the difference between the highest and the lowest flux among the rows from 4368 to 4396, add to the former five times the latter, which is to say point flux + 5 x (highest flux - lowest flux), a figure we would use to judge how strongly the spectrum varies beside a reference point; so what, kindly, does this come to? 33.2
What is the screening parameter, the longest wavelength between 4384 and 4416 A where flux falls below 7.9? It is 4406 A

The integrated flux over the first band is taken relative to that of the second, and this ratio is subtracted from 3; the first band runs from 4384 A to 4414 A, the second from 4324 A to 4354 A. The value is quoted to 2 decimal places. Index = 1.97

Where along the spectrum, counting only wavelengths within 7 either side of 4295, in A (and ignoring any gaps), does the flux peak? 4295 A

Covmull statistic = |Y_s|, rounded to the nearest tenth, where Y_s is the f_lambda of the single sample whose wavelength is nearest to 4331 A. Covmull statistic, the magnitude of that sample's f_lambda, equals 11.0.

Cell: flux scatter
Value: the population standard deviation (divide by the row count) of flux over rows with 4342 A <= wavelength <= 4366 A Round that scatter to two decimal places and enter 0.92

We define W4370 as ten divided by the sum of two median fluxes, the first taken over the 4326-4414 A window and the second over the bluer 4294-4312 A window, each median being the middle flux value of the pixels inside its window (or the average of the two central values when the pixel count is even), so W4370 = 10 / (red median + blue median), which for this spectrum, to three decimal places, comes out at 0.545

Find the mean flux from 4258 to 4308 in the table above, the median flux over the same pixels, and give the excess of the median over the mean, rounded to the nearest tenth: 0.2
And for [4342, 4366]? 0.1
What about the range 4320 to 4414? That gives 0.5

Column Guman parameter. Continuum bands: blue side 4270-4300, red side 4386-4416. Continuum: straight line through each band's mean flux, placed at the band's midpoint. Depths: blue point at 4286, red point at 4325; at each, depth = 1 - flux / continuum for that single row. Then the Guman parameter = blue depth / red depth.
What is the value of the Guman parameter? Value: -1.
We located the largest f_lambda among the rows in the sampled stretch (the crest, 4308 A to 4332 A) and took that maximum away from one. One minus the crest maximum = -10.0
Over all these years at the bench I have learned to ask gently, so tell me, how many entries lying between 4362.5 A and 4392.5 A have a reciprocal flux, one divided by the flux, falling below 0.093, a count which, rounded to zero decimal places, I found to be 5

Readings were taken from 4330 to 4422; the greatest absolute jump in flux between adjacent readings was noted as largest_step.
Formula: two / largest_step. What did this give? 0.53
